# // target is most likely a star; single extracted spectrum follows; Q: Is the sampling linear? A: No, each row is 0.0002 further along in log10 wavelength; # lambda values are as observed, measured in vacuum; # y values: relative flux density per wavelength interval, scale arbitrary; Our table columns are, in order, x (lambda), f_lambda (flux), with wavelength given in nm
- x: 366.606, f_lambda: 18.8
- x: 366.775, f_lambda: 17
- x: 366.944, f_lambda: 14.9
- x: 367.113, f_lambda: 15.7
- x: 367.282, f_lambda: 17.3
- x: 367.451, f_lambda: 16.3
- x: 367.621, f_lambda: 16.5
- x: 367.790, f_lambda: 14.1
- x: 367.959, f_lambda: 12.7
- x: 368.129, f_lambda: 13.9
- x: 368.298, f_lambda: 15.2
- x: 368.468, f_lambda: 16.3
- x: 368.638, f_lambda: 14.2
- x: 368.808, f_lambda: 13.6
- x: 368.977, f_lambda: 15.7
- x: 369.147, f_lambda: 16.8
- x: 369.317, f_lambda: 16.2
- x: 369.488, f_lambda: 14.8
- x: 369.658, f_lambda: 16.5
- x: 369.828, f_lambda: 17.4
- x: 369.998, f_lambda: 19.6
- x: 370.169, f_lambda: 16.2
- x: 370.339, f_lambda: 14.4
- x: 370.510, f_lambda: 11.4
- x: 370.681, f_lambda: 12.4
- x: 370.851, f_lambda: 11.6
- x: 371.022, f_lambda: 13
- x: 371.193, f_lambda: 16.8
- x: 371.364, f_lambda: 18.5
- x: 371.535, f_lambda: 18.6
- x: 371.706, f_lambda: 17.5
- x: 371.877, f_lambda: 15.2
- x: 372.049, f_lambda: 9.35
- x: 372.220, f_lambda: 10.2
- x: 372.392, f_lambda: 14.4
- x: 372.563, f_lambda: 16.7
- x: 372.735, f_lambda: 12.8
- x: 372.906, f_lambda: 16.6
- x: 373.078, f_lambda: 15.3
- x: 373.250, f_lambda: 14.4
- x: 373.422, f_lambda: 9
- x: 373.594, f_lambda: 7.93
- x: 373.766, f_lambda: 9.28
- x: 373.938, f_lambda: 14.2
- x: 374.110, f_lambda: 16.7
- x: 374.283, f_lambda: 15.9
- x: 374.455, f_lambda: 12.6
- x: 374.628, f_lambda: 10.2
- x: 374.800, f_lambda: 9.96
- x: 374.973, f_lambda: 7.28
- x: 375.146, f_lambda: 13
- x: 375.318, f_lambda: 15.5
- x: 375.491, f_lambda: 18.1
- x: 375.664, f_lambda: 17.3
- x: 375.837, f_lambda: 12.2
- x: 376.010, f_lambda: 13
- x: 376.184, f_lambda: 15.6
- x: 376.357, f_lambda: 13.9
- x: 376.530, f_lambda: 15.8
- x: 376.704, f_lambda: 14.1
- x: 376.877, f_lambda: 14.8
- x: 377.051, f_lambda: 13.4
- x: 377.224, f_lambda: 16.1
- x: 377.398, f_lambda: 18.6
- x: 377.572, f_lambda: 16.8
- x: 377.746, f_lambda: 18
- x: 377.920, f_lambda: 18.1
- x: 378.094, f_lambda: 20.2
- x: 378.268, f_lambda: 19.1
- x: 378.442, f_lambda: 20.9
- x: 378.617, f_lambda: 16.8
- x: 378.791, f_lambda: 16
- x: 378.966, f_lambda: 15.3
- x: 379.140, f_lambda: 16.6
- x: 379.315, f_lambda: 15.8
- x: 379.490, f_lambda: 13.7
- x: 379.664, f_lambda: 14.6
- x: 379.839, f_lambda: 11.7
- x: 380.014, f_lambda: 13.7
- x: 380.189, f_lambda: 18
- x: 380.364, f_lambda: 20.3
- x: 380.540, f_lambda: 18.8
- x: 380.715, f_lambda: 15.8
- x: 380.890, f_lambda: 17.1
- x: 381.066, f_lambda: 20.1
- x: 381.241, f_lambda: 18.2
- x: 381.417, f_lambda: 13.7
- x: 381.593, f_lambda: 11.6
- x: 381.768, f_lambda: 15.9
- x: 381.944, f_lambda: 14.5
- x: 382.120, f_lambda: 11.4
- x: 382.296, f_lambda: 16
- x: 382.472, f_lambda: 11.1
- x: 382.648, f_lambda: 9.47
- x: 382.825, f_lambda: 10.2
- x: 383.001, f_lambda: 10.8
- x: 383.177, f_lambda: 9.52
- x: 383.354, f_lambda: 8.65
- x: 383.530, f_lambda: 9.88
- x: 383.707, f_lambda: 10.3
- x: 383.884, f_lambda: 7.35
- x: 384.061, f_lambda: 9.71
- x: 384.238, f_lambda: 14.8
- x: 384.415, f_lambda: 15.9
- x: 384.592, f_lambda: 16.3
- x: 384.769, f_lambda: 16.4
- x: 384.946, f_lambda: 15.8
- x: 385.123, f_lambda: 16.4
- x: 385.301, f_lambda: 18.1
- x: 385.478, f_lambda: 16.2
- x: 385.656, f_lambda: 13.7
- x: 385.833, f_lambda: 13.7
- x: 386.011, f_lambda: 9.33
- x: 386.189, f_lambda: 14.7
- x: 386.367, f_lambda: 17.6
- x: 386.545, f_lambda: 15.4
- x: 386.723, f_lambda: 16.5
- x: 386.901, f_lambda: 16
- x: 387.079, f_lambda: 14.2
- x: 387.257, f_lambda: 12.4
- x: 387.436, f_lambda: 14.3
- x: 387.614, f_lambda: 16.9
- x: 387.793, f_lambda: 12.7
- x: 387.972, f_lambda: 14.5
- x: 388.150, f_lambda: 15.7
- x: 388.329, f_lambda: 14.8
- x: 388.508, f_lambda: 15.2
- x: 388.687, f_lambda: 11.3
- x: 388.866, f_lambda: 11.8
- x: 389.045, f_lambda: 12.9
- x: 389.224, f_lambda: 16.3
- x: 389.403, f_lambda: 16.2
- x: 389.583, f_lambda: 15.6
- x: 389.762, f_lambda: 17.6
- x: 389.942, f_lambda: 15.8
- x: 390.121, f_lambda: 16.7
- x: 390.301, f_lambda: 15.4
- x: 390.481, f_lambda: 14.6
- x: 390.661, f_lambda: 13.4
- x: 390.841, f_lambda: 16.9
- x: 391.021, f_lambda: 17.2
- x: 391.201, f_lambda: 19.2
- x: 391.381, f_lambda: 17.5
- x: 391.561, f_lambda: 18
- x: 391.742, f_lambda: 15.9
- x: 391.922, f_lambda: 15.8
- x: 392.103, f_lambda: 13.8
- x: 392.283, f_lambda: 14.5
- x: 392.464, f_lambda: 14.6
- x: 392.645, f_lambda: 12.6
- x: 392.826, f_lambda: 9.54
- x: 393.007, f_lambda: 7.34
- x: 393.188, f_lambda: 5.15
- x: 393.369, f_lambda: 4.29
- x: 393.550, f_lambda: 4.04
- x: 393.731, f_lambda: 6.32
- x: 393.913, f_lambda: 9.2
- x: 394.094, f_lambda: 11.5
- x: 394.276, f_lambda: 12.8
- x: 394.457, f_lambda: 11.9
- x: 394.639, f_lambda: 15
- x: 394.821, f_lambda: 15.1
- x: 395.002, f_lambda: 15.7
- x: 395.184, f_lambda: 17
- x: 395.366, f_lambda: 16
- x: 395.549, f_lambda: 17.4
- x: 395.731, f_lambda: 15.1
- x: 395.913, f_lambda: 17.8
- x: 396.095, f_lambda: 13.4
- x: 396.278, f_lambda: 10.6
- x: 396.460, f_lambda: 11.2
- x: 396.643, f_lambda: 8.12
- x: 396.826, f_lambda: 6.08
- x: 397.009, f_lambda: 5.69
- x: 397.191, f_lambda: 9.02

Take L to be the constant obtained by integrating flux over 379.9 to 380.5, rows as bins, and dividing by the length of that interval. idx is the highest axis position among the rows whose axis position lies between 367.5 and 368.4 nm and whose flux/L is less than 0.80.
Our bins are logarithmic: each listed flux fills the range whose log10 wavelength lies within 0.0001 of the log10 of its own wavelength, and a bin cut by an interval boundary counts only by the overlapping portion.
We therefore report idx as 367.959 nm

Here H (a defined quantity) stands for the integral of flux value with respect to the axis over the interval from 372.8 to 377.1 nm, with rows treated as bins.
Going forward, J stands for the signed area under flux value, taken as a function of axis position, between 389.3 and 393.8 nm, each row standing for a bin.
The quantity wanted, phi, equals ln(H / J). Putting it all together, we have -0.05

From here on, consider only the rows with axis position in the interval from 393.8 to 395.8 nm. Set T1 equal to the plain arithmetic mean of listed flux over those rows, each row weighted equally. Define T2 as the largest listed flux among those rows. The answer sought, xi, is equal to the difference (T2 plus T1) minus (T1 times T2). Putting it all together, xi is -216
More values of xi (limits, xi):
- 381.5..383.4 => -160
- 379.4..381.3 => -299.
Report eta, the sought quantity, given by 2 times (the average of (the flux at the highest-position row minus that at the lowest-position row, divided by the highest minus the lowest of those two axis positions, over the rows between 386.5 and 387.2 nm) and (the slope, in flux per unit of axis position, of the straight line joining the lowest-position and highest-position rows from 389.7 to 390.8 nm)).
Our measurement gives -7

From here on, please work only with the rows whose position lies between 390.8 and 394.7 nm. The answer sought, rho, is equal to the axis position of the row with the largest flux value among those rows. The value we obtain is 391.201 nm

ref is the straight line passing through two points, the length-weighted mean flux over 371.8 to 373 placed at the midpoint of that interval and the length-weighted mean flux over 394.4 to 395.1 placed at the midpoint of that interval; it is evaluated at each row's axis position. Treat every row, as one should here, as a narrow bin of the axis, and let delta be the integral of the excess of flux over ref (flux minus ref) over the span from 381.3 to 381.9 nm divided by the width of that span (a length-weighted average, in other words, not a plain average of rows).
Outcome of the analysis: 0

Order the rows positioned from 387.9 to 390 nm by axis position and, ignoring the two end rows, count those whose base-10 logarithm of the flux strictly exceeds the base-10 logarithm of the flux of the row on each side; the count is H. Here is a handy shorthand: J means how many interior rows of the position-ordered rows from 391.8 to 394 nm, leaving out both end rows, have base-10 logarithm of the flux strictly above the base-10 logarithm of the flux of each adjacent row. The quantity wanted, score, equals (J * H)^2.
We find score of 16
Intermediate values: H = 4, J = 1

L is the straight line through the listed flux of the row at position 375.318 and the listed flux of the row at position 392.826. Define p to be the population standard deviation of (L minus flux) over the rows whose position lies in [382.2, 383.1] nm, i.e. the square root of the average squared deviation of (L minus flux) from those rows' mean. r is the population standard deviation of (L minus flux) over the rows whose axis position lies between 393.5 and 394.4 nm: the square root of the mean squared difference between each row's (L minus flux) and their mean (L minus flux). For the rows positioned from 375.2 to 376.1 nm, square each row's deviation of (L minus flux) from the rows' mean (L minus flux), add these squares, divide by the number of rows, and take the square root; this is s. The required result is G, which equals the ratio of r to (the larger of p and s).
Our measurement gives 1.47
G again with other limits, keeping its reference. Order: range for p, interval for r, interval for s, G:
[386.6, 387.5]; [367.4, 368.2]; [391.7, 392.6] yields 1.01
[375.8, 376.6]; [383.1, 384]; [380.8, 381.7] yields 0.34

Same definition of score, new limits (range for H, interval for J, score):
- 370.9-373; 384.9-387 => 36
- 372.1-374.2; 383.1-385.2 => 16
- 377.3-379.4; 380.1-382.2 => 81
